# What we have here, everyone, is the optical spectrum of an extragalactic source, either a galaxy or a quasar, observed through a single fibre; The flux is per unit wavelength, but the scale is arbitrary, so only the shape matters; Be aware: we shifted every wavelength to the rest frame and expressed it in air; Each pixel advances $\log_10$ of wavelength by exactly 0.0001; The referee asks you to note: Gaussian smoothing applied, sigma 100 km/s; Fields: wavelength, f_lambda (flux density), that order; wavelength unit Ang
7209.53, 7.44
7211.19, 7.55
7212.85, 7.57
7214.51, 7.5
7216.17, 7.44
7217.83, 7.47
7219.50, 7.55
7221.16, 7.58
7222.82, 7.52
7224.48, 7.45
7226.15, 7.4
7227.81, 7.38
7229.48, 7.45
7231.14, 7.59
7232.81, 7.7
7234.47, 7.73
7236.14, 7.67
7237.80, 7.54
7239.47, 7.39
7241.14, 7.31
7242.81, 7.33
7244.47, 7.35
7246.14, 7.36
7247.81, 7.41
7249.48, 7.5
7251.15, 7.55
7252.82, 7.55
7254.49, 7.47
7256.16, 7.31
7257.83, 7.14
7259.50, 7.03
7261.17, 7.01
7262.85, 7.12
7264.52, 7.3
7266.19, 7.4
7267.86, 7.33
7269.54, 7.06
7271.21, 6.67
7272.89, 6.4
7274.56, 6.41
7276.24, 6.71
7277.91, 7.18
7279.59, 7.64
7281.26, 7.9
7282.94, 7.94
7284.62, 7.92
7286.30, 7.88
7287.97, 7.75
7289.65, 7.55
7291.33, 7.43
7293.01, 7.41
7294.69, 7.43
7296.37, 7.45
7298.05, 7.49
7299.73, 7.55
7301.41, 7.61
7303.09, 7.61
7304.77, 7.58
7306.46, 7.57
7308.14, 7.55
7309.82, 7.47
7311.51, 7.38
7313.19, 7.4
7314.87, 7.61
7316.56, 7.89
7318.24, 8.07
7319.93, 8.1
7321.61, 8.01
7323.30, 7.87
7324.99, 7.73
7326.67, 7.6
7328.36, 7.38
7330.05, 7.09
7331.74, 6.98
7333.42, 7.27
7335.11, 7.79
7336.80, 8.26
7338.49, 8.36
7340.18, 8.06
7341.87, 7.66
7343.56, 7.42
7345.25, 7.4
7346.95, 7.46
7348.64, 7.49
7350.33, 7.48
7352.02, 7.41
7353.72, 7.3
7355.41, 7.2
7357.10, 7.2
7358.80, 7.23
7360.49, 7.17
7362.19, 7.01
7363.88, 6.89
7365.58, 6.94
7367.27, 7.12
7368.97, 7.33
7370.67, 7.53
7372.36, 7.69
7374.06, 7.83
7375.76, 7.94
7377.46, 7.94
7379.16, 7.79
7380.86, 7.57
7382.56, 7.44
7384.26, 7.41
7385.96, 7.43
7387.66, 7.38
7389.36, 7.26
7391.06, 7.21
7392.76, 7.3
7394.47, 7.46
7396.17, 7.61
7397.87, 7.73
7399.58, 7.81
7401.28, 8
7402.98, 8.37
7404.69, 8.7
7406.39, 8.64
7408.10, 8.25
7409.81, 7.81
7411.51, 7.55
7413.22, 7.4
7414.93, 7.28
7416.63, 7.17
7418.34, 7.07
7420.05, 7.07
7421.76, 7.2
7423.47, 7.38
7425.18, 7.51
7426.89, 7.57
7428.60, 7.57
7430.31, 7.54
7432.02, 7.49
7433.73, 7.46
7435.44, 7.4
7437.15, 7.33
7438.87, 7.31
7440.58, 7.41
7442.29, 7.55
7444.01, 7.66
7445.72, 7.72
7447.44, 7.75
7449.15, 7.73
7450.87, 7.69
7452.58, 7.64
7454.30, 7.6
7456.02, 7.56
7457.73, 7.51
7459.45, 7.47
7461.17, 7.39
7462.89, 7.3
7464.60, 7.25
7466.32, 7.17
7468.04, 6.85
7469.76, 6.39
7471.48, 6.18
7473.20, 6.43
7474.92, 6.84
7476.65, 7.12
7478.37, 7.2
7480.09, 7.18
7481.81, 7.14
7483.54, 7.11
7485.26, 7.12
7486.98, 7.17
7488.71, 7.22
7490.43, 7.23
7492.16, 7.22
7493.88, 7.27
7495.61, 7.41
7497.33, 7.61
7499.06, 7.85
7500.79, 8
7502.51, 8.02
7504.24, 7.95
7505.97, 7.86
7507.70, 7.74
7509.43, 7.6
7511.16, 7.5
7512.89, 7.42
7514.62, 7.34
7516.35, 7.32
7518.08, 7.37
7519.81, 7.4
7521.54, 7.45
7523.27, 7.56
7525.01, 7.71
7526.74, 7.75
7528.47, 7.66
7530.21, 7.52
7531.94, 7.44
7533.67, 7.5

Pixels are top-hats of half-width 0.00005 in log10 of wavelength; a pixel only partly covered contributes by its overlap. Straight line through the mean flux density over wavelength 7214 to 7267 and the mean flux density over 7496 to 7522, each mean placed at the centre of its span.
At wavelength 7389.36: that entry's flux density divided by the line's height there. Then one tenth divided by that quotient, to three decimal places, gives 0.104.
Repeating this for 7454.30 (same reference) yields 0.100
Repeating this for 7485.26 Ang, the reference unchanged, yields 0.107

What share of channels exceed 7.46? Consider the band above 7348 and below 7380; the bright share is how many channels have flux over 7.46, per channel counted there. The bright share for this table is 0.42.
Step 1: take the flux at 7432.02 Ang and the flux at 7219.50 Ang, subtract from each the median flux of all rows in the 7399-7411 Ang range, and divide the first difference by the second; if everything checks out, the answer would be 1.09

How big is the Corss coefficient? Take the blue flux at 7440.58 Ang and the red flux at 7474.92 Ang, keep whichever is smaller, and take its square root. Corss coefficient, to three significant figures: 2.62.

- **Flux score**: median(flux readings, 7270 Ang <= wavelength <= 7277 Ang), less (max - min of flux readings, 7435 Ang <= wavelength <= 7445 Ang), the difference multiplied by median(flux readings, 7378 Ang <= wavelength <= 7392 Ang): 45.9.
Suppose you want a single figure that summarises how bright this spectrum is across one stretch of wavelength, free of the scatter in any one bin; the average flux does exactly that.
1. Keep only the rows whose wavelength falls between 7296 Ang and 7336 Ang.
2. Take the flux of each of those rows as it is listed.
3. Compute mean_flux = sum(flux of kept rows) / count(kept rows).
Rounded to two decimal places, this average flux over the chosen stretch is 7.59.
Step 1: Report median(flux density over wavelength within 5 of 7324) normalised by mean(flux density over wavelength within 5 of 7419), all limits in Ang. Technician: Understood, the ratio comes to 1.08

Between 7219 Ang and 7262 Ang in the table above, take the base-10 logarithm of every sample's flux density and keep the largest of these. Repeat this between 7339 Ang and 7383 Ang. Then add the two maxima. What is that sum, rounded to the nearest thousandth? 1.795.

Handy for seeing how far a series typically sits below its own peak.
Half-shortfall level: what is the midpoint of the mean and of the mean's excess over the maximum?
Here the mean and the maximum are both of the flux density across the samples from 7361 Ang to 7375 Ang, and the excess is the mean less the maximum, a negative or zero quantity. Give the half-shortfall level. 3.38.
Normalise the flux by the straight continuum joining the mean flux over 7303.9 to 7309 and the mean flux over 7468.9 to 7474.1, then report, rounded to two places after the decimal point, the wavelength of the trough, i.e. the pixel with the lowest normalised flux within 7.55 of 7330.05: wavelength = 7331.74 Ang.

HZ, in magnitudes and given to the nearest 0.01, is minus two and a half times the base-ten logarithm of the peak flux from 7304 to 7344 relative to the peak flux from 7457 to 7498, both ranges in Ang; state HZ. -0.10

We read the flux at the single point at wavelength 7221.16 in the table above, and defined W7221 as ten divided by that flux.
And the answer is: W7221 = 1.32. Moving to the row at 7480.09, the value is 1.39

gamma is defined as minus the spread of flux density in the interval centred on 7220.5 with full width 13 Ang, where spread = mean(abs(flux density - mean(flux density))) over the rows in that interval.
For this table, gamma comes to -0.049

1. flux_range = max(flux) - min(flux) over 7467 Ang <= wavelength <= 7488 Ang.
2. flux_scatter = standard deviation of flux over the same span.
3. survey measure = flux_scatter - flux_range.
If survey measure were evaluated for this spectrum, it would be -0.7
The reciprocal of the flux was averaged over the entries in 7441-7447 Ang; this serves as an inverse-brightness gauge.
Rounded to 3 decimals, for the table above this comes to 0.131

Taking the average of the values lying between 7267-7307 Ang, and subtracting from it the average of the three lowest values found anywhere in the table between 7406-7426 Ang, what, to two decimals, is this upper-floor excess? 0.29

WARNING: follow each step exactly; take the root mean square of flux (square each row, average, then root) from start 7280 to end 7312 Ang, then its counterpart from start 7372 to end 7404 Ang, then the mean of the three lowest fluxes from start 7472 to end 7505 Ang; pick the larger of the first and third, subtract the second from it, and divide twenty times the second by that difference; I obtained -3792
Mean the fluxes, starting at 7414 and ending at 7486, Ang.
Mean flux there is 7.29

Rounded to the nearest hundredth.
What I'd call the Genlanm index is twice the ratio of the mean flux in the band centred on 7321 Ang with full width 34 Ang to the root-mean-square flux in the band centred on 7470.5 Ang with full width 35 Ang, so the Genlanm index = 2.15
